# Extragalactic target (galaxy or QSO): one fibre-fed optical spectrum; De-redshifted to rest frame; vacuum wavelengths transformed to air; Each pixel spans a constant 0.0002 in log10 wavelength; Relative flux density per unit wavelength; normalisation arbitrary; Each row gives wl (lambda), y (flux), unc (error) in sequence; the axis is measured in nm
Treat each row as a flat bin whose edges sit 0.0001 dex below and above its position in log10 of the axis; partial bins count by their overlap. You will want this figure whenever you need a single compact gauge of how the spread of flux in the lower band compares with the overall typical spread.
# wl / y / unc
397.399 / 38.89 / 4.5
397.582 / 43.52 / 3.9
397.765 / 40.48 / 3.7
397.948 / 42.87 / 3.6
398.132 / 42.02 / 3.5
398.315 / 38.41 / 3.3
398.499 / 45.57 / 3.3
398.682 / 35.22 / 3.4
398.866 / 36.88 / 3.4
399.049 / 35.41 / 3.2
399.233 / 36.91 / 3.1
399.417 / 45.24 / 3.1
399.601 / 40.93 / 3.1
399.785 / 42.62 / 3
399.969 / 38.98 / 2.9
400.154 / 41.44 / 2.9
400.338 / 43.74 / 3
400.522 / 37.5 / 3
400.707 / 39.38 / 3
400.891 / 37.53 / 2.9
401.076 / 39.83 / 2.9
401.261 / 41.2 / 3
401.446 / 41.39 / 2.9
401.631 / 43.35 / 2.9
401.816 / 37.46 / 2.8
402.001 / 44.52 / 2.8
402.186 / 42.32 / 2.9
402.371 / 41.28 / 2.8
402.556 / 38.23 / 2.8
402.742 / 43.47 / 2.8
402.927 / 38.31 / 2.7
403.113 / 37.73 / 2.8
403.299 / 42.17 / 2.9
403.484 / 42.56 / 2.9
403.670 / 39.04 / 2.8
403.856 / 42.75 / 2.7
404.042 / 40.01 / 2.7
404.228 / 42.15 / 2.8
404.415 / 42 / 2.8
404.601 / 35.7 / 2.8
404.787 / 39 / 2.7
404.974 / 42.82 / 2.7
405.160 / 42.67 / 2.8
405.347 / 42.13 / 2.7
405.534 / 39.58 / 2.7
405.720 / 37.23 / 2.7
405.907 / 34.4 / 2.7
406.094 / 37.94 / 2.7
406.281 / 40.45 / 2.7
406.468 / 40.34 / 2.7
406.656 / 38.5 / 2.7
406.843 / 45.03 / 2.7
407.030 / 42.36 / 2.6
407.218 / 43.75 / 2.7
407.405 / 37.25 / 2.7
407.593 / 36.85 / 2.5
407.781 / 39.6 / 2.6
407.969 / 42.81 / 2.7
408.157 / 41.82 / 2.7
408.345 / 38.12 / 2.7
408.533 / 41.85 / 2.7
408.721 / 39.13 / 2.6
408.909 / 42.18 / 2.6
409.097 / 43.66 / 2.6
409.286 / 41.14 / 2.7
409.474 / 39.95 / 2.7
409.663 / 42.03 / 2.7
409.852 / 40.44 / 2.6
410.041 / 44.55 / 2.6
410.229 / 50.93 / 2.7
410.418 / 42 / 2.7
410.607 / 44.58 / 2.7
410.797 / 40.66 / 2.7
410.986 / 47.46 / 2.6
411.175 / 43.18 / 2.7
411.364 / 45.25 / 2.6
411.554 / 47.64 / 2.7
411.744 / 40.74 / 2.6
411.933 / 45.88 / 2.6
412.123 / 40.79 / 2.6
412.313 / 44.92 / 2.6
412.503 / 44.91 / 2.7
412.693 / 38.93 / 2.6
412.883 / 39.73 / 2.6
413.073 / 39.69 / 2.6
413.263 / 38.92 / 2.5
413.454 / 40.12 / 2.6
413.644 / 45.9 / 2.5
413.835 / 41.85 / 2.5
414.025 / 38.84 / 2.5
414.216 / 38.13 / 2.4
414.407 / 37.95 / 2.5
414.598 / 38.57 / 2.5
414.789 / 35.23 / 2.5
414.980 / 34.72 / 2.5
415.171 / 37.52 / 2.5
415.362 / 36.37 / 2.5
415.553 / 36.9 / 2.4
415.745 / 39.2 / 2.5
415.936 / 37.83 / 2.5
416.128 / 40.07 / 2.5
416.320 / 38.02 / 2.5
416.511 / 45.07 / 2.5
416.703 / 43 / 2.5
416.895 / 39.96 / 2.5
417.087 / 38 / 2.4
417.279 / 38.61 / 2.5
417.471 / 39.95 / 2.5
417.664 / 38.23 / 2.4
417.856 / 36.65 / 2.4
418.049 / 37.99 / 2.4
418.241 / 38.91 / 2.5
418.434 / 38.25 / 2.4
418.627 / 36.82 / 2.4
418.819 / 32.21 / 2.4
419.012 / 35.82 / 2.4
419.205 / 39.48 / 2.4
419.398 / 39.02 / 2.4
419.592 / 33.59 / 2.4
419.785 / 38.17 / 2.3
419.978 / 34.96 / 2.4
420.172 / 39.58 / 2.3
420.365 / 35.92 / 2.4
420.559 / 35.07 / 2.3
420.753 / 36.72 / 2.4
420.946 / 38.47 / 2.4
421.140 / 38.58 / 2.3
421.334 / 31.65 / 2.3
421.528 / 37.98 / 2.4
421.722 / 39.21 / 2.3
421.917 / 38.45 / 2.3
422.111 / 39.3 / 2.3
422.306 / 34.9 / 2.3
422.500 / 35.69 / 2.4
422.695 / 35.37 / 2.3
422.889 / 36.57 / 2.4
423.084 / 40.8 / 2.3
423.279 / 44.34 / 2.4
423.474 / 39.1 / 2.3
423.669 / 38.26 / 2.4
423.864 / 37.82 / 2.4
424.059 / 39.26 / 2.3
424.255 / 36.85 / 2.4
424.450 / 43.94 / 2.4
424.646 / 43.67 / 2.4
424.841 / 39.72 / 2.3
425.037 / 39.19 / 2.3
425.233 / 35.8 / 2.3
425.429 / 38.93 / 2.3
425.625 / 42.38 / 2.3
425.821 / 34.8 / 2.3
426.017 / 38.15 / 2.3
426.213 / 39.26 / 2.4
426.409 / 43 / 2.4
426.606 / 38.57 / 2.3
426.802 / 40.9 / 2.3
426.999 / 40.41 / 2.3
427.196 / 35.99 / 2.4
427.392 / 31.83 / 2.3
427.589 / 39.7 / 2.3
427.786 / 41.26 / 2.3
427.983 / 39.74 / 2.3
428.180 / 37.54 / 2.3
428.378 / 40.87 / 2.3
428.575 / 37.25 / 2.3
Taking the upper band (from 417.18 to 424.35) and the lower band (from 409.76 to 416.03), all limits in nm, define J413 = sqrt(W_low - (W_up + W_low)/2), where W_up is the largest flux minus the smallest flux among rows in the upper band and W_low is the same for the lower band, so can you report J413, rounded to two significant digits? 1.3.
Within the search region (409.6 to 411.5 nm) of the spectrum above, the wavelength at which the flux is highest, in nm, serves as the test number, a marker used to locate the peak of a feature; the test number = 410.229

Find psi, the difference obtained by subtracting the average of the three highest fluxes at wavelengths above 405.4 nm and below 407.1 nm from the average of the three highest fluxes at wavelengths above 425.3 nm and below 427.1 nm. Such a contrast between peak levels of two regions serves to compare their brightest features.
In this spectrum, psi -1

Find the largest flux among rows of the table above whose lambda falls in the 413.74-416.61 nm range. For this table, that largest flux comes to 45.07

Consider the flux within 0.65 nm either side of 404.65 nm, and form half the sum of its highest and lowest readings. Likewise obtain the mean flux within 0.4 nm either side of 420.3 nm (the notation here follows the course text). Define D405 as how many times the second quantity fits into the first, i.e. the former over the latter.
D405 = 1.08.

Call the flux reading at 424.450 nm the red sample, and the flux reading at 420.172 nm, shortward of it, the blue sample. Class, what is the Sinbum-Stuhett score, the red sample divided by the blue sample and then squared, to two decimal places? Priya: 1.23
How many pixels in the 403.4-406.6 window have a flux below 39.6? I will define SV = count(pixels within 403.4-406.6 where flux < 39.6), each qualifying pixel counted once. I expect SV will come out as 7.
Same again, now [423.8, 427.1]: 10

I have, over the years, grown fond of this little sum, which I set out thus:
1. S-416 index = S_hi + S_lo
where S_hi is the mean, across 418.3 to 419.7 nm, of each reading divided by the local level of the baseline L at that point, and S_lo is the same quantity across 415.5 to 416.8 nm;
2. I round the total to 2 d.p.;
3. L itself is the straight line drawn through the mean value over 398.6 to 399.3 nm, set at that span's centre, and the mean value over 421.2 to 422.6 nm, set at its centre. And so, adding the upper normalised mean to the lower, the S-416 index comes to 2.09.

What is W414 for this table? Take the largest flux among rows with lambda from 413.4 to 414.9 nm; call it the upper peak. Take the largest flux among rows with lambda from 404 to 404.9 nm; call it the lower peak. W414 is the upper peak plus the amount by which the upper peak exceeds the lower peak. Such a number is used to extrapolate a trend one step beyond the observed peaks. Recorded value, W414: 50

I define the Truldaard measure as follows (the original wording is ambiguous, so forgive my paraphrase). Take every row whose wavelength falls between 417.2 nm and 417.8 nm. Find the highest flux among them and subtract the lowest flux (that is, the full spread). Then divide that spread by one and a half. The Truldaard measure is 1.1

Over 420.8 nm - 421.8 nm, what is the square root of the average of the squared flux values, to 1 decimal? 37.3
